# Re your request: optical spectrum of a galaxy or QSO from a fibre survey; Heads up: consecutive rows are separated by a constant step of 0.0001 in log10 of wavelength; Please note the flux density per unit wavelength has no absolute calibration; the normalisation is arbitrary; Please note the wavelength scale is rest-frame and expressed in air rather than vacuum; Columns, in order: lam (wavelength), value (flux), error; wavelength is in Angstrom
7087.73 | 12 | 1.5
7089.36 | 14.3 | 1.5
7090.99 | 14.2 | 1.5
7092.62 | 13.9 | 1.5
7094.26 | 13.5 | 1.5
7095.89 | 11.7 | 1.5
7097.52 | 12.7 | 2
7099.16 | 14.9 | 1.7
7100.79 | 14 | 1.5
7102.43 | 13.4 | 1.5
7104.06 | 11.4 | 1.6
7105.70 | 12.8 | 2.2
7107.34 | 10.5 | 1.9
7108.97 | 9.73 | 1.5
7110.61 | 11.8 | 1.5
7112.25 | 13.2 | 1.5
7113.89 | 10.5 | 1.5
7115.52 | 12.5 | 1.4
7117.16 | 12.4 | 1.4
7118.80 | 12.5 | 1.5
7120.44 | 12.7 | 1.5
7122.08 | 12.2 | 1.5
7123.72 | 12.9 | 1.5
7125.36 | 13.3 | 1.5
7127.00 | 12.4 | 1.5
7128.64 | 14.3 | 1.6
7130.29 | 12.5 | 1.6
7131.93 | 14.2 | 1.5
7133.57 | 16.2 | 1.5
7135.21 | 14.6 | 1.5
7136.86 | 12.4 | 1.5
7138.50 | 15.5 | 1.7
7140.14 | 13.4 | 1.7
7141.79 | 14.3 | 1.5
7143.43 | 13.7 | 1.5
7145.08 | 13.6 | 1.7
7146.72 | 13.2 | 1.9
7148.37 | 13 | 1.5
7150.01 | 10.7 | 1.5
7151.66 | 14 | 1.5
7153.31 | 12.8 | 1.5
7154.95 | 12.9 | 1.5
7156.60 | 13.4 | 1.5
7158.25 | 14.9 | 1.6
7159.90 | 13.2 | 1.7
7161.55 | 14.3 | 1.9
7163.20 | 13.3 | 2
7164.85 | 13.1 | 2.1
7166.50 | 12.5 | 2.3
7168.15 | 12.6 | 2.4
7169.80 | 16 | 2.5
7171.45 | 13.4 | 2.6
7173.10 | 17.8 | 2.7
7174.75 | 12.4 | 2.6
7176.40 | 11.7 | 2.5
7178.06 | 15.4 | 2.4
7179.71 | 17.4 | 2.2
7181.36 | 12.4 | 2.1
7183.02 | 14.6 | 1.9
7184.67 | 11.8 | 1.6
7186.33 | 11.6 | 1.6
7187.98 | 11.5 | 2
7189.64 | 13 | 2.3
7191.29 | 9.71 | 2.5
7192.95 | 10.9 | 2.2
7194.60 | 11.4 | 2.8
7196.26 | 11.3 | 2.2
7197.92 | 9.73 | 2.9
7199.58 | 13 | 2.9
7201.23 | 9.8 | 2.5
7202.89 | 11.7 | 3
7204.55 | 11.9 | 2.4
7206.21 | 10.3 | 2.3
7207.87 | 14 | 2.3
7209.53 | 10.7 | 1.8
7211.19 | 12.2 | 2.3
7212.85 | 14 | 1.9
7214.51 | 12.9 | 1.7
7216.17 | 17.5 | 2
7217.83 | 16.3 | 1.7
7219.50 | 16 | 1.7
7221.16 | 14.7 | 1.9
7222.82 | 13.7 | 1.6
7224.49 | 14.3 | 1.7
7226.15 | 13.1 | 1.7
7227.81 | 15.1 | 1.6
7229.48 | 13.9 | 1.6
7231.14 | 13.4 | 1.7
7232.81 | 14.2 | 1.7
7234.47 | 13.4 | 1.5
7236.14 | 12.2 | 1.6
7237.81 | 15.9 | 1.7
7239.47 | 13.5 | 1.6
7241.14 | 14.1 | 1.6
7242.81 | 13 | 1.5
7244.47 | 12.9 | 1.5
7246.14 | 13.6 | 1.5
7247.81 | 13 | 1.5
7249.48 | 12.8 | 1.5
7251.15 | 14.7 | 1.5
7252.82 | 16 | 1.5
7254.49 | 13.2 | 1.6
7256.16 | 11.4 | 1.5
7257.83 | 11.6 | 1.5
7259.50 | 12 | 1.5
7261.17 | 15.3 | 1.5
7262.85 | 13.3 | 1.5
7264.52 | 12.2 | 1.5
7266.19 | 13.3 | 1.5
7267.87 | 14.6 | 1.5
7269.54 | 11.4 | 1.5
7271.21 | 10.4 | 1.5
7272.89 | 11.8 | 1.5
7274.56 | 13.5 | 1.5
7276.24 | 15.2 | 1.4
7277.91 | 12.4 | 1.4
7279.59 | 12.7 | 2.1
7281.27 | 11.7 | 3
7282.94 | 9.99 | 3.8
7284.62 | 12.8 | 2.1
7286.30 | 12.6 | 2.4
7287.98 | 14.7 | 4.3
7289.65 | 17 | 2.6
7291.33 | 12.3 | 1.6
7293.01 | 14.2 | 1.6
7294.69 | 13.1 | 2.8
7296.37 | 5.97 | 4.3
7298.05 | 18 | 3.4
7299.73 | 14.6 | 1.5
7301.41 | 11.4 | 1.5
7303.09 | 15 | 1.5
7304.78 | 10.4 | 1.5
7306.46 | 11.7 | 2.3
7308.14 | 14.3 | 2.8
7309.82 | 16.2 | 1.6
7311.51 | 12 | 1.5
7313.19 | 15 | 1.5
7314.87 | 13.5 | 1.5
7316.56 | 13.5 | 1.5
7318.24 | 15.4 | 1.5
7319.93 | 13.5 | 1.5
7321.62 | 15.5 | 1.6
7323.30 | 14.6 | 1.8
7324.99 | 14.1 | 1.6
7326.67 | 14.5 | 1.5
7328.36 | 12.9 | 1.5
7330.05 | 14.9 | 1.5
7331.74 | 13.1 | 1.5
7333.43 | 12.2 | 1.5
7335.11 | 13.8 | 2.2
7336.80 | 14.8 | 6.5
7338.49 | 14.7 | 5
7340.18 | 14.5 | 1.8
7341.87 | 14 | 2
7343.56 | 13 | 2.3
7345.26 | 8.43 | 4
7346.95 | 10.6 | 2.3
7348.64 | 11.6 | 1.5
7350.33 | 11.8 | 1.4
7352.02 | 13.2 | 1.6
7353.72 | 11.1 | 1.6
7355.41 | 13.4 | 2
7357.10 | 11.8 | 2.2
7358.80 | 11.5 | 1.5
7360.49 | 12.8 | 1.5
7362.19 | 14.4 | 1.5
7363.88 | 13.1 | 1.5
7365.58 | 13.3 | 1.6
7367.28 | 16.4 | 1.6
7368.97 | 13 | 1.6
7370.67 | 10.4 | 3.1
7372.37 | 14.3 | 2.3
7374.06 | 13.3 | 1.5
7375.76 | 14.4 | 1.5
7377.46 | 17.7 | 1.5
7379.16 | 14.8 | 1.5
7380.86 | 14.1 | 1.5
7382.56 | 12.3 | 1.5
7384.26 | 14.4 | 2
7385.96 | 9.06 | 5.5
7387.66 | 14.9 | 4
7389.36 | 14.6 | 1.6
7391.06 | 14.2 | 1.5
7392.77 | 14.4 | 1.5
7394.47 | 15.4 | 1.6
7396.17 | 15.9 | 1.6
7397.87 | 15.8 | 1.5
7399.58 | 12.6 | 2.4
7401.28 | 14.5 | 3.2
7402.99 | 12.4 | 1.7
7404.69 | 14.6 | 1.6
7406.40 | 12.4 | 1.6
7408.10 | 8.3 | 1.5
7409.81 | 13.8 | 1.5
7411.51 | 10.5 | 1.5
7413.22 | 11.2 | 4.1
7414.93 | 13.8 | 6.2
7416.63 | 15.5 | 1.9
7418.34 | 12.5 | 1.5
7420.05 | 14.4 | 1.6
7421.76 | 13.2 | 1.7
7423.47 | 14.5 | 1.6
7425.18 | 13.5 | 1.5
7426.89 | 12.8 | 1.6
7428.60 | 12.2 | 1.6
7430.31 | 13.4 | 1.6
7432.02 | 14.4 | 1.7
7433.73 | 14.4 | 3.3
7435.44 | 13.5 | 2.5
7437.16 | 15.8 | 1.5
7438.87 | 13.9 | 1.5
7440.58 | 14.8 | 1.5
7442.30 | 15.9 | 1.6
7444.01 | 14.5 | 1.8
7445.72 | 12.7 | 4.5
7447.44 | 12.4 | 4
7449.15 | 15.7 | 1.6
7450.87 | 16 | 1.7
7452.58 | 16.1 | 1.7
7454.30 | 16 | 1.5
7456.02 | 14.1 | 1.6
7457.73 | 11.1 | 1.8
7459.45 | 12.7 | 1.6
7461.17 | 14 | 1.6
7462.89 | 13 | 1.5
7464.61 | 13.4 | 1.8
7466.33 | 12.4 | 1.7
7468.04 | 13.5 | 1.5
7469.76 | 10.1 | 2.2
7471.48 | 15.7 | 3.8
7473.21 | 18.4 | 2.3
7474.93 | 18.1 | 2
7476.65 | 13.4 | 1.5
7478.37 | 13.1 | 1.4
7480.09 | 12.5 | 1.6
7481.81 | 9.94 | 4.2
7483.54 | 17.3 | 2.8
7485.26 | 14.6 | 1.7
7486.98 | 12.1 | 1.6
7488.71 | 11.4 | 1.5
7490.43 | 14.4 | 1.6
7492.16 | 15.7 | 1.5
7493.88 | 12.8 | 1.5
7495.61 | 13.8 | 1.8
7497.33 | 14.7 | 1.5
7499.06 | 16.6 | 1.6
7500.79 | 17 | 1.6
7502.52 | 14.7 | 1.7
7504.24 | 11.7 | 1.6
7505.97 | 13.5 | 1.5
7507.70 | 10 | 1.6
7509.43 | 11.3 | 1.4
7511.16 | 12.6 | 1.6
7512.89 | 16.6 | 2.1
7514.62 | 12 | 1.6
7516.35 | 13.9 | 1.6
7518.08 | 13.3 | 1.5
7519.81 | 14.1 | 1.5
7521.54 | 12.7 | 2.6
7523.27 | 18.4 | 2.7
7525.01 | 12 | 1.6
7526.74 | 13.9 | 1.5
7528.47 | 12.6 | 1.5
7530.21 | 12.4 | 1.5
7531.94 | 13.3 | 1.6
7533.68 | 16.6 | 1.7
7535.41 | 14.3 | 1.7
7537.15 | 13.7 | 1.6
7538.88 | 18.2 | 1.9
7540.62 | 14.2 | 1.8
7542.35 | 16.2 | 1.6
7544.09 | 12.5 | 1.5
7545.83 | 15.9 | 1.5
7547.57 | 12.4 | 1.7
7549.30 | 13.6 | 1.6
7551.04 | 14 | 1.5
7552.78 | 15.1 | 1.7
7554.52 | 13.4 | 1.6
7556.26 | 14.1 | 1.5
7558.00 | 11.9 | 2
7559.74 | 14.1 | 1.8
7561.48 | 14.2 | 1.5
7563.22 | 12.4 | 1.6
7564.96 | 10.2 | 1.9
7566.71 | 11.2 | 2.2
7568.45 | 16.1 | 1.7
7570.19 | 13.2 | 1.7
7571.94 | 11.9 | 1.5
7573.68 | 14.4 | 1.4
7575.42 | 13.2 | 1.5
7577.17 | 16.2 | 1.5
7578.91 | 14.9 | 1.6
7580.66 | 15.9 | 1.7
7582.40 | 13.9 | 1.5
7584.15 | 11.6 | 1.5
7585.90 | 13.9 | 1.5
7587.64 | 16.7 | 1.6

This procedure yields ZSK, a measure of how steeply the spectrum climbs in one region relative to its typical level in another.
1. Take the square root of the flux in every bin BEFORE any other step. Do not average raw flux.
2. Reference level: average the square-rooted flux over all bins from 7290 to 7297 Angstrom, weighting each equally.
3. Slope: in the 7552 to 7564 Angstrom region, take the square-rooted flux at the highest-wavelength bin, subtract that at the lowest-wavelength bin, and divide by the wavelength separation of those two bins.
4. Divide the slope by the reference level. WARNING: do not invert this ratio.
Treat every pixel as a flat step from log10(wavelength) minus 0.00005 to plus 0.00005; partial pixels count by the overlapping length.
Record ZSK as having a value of -0.010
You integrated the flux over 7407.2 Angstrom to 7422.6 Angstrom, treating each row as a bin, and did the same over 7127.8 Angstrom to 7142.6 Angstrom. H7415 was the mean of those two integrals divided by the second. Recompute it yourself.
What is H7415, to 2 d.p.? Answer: 0.96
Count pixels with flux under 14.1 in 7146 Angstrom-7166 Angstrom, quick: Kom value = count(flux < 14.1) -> 10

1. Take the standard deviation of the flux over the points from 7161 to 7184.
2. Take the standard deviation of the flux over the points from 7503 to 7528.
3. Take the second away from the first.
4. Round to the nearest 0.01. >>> -0.21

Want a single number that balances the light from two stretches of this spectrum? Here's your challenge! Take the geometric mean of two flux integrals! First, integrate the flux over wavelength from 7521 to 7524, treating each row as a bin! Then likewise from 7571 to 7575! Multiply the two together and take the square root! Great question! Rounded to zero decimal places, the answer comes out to 50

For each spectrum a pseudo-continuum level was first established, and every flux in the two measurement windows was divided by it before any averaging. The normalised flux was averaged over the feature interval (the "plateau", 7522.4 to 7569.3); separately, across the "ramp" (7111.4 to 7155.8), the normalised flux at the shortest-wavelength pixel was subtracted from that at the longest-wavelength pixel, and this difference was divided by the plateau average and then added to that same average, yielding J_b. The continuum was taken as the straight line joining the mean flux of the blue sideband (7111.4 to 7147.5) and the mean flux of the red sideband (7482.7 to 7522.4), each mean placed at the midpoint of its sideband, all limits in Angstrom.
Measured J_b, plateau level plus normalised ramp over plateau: 0.98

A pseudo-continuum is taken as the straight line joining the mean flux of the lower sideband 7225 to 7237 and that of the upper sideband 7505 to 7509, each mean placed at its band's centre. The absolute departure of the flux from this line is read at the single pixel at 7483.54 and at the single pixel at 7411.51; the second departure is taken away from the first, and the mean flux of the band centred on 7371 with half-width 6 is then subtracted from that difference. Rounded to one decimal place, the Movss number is -10.1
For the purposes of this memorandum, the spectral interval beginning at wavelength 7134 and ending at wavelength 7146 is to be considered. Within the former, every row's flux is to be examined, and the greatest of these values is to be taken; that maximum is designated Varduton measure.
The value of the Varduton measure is 15.5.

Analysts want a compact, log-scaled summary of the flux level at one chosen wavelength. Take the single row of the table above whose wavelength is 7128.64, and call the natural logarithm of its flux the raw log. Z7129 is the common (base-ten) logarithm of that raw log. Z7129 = 0.425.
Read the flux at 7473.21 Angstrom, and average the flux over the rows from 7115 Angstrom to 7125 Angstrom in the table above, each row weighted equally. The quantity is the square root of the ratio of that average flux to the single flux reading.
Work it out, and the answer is 0.83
